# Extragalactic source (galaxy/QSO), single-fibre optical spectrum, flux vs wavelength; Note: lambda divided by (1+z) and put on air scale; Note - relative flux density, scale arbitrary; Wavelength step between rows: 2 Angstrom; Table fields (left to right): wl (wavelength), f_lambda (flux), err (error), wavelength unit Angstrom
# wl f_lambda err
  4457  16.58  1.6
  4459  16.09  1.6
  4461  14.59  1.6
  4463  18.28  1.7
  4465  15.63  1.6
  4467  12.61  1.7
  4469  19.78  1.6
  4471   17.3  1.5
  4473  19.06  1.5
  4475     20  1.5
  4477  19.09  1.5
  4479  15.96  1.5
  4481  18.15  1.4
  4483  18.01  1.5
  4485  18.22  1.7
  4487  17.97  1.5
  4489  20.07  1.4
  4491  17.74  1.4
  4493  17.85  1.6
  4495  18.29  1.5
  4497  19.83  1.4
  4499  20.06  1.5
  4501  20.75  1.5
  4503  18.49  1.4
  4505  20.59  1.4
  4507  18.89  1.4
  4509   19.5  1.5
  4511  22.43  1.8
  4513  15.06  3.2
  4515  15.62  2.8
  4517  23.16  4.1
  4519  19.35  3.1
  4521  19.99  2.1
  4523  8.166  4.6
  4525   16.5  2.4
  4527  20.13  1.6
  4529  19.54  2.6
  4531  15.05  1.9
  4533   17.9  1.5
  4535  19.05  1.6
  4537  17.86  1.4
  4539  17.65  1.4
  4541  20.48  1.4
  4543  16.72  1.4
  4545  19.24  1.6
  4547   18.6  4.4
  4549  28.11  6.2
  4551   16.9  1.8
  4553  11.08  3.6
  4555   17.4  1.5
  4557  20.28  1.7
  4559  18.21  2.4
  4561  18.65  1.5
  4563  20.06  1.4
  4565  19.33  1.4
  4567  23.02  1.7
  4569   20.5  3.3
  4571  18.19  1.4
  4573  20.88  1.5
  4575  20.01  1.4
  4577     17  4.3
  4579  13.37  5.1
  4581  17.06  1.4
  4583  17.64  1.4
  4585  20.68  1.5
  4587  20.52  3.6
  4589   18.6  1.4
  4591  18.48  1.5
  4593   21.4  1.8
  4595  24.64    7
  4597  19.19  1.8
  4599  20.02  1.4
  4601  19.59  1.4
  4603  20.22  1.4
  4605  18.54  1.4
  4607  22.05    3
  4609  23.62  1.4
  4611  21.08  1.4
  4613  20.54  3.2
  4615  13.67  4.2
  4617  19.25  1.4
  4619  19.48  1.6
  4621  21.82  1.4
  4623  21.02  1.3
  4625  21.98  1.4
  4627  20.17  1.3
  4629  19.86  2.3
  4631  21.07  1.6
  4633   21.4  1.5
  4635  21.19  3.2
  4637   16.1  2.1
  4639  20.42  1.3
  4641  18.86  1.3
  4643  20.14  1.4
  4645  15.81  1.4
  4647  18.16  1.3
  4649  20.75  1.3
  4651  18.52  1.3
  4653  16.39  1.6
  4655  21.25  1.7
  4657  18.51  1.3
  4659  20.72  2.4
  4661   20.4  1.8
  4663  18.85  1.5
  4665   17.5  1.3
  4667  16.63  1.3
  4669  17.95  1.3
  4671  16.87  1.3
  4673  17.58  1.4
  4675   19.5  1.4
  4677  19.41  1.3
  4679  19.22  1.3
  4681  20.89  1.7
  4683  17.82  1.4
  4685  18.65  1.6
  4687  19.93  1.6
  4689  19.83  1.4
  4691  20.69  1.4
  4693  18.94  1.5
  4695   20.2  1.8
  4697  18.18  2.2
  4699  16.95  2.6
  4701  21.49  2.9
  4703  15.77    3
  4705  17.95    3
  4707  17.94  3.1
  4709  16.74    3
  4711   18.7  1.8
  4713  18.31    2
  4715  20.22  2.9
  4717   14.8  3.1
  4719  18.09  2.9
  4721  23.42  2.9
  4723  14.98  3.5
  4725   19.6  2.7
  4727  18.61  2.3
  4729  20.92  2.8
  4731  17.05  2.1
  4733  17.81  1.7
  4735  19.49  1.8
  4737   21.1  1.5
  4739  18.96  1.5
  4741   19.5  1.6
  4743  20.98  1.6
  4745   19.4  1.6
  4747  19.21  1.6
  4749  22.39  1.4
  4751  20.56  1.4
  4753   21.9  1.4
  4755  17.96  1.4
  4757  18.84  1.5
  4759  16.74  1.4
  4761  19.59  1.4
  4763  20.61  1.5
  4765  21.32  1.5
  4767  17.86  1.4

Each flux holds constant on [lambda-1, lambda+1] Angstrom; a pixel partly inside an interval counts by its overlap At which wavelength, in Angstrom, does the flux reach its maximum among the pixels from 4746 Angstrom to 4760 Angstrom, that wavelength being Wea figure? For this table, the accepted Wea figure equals 4749 Angstrom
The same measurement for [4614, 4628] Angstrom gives 4625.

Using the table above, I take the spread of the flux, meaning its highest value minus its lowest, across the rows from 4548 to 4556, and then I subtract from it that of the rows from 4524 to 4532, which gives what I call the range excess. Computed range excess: 12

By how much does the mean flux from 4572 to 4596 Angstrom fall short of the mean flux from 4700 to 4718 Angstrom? -1.2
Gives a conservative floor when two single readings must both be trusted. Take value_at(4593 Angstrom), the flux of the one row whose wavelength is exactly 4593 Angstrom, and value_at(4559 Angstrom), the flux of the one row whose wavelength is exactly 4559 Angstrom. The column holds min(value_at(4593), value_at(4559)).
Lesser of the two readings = 18.2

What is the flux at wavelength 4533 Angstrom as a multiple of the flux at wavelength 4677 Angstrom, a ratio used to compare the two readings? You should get 0.92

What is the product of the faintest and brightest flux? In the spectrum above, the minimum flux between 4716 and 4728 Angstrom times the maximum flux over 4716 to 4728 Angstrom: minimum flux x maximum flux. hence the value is 347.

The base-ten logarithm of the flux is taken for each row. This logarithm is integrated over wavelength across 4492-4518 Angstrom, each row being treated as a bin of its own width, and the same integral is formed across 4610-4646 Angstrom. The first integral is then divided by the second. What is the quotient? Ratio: 0.7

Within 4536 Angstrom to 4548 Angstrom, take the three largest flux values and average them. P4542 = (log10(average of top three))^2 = 1.66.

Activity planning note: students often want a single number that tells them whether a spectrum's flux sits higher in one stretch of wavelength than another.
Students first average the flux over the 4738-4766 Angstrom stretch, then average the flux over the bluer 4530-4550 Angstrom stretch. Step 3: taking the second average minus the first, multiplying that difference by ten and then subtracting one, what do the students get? -9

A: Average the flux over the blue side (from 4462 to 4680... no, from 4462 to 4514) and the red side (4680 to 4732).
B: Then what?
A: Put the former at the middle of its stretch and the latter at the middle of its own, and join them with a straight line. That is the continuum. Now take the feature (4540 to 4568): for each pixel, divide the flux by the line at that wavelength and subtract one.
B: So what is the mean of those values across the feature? 0.033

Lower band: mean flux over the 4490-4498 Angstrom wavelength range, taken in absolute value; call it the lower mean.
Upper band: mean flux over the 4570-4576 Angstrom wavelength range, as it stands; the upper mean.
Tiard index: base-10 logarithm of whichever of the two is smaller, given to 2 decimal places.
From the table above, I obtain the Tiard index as 1.27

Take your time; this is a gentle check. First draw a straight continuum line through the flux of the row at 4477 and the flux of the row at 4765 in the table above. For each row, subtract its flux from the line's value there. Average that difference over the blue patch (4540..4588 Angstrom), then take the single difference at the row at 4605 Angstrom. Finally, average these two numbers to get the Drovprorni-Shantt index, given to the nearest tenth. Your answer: 1.2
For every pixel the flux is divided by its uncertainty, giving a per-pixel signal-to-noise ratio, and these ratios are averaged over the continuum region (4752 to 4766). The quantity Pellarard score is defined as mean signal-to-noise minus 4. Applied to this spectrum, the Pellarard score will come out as 10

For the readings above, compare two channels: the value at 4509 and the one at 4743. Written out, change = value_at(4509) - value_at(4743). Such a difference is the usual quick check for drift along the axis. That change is -1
